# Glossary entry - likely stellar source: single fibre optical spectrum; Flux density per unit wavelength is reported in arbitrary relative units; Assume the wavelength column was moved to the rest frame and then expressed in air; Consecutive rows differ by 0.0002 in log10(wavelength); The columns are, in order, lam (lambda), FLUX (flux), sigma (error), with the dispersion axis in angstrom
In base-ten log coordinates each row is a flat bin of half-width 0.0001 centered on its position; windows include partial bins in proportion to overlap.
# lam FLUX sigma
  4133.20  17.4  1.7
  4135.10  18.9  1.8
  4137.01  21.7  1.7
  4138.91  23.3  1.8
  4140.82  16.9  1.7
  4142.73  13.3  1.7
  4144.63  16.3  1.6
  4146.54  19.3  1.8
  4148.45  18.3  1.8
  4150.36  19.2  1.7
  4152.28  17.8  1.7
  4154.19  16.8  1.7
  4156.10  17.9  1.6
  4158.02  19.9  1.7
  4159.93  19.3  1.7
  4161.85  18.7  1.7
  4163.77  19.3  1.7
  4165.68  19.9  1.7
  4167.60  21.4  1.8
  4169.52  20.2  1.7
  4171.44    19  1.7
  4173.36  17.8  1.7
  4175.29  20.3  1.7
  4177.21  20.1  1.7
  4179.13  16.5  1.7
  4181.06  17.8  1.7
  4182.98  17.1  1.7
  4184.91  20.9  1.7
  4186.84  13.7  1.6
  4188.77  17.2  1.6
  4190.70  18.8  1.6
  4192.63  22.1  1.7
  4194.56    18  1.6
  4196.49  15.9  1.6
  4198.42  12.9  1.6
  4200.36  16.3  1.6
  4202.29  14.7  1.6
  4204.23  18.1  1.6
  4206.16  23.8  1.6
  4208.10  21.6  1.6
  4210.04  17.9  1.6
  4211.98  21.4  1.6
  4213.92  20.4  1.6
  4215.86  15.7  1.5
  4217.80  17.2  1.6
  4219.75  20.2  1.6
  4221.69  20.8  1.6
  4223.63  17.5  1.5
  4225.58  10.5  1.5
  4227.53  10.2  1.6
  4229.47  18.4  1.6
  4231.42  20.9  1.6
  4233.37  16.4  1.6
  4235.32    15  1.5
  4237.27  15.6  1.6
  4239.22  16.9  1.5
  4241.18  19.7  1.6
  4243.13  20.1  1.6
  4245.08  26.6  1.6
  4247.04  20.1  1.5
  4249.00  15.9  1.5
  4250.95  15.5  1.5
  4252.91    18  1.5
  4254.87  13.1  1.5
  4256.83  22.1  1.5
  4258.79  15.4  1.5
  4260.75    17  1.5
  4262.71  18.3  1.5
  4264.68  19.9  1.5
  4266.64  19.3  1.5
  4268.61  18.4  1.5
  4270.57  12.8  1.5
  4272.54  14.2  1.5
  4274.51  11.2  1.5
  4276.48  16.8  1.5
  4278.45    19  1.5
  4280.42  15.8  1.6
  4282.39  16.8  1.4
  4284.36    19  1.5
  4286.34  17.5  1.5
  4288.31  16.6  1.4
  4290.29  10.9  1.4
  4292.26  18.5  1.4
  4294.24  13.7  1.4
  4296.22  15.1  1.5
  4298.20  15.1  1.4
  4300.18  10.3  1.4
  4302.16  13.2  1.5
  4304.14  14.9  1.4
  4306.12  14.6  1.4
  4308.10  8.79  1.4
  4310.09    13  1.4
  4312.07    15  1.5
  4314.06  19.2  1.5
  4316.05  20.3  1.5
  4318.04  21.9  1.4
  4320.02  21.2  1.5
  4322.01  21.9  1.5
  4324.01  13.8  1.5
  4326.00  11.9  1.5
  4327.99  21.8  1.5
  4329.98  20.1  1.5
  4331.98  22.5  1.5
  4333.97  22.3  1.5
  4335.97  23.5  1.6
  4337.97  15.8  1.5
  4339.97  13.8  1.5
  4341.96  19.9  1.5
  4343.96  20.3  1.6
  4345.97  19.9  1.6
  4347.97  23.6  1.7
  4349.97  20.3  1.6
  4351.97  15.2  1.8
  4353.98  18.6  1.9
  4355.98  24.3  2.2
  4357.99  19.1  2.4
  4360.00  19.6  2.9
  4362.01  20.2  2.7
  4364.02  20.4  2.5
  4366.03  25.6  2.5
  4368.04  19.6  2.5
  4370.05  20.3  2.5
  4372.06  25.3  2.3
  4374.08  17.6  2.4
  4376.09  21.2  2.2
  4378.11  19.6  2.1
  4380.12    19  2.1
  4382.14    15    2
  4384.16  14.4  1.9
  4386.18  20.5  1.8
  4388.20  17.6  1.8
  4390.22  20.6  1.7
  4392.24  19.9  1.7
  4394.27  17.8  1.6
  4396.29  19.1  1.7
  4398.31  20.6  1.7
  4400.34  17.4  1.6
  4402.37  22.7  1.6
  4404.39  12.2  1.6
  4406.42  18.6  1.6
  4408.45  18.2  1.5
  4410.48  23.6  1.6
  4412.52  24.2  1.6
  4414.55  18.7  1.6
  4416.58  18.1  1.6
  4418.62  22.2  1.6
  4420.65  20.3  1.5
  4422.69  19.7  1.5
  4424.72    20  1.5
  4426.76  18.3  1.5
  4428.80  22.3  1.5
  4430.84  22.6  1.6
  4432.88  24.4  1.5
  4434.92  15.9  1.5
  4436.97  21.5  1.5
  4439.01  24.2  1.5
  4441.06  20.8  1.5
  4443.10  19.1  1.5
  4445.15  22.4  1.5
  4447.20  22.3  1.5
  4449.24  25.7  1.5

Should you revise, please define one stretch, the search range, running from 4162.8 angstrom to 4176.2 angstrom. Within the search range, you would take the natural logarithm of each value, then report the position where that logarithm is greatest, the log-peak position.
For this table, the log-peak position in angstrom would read 4167.60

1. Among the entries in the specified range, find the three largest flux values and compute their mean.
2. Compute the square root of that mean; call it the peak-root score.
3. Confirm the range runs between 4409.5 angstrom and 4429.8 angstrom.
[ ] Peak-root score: 4.83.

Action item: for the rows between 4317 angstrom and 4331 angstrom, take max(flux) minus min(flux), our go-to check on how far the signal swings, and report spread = 10.0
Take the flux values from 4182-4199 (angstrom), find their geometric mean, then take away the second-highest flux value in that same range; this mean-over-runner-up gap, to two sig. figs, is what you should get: -3.7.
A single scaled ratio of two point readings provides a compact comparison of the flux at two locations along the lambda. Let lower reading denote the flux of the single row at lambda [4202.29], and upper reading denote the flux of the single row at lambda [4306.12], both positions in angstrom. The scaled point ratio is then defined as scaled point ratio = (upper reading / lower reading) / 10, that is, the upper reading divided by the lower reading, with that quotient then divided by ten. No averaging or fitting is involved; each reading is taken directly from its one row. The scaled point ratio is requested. 0.099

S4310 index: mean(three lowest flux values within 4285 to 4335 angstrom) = 10.0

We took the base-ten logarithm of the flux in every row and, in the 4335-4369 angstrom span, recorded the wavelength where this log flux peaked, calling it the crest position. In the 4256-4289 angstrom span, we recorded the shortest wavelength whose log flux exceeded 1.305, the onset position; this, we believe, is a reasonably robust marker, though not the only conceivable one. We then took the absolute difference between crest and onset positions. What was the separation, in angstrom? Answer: 109.2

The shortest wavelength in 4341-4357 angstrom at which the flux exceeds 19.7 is 4341.96 angstrom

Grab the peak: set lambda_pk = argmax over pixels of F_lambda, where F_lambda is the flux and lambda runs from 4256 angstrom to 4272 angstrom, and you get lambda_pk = 4256.83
